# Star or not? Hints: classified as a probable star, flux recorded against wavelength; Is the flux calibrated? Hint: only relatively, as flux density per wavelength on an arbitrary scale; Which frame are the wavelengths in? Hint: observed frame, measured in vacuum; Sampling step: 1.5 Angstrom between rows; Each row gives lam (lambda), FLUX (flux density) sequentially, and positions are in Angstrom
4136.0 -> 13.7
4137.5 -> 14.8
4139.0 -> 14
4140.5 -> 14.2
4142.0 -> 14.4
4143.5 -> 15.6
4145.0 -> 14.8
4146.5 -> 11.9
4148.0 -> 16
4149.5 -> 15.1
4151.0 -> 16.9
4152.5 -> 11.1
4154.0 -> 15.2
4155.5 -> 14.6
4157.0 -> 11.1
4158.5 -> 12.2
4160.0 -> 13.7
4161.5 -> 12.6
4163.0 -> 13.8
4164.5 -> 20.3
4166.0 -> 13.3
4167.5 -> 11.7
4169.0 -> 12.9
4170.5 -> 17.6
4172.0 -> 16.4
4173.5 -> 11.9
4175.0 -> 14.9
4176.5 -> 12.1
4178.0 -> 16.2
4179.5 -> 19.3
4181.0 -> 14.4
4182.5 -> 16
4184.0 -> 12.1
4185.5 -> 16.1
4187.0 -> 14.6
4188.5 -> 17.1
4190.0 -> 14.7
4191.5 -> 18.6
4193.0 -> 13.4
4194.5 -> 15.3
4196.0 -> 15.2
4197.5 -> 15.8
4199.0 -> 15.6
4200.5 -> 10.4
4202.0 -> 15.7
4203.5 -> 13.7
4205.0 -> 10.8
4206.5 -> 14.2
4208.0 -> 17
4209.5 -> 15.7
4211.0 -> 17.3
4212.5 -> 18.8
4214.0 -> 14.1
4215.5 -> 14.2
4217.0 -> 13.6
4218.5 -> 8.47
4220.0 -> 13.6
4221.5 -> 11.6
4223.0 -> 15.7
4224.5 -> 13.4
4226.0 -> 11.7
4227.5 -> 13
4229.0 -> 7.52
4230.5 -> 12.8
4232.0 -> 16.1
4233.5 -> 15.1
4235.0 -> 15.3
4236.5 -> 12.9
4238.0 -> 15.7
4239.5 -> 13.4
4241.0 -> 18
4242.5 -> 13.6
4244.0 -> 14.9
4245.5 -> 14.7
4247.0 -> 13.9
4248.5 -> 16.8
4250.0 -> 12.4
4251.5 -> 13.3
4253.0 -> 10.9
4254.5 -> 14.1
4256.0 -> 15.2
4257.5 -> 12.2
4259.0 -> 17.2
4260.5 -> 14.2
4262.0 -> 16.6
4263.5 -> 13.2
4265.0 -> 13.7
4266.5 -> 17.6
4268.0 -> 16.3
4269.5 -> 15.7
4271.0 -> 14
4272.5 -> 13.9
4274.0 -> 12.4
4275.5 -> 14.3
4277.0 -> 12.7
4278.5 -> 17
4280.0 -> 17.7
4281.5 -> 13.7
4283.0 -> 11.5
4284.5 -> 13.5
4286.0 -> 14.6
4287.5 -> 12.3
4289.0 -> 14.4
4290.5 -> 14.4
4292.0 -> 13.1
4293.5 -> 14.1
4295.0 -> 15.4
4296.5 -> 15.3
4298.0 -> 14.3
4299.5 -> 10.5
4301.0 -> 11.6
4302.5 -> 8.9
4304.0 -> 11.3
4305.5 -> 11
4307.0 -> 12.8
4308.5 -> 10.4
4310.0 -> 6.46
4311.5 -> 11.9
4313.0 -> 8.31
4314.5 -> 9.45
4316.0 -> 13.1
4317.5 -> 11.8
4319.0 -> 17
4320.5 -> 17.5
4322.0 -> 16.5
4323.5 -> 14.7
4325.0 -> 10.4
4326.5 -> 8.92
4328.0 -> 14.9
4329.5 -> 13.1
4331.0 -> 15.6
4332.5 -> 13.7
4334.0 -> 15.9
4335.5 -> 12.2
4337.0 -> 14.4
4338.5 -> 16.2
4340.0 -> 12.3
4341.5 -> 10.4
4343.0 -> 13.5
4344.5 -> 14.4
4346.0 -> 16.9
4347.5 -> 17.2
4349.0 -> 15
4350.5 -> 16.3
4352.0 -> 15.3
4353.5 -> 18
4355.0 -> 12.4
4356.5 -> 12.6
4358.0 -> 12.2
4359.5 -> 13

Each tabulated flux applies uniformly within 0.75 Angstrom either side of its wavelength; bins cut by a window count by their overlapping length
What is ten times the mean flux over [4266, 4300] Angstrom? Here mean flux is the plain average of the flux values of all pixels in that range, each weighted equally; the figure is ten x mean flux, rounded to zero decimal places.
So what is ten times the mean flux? 143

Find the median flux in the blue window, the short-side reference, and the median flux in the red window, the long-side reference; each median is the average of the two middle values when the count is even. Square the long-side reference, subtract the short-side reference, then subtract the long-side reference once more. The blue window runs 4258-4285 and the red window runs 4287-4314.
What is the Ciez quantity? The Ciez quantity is 120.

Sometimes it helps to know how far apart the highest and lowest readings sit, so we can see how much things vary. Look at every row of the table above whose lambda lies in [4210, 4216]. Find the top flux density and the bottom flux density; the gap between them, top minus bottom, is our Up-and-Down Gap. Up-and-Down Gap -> 4.7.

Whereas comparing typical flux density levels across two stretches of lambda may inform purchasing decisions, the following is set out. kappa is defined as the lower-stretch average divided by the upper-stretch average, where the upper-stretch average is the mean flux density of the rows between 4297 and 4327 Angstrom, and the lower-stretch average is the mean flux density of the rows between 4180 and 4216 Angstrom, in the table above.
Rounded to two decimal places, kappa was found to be 1.27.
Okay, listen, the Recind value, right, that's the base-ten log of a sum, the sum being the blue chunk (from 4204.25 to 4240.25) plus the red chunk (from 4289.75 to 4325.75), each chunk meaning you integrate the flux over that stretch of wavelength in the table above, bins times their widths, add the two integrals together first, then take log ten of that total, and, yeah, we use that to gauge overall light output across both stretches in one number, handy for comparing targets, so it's 2.977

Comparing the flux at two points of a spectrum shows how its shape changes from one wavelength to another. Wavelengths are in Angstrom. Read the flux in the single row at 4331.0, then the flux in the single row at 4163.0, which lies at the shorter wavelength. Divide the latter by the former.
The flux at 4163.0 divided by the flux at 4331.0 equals 0.88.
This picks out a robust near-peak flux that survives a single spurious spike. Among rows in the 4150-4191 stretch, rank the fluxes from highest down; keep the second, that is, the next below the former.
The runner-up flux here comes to 19.3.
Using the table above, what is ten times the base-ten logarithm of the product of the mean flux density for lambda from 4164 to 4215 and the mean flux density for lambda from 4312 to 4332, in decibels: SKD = 23.0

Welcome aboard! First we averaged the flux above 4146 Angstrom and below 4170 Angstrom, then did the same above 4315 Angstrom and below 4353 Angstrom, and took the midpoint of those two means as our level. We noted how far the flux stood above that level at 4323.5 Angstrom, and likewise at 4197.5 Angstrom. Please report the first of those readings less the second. -1.1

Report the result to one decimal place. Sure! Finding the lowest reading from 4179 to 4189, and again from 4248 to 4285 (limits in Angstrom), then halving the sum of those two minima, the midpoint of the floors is 11.5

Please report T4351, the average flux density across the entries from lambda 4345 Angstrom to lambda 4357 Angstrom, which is 15.5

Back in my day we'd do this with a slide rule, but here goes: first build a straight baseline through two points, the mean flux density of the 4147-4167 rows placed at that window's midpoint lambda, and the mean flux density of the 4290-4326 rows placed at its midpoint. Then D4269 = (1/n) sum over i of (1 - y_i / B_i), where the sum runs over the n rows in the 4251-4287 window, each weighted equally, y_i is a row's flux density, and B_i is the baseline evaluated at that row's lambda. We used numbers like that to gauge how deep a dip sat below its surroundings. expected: -0.11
